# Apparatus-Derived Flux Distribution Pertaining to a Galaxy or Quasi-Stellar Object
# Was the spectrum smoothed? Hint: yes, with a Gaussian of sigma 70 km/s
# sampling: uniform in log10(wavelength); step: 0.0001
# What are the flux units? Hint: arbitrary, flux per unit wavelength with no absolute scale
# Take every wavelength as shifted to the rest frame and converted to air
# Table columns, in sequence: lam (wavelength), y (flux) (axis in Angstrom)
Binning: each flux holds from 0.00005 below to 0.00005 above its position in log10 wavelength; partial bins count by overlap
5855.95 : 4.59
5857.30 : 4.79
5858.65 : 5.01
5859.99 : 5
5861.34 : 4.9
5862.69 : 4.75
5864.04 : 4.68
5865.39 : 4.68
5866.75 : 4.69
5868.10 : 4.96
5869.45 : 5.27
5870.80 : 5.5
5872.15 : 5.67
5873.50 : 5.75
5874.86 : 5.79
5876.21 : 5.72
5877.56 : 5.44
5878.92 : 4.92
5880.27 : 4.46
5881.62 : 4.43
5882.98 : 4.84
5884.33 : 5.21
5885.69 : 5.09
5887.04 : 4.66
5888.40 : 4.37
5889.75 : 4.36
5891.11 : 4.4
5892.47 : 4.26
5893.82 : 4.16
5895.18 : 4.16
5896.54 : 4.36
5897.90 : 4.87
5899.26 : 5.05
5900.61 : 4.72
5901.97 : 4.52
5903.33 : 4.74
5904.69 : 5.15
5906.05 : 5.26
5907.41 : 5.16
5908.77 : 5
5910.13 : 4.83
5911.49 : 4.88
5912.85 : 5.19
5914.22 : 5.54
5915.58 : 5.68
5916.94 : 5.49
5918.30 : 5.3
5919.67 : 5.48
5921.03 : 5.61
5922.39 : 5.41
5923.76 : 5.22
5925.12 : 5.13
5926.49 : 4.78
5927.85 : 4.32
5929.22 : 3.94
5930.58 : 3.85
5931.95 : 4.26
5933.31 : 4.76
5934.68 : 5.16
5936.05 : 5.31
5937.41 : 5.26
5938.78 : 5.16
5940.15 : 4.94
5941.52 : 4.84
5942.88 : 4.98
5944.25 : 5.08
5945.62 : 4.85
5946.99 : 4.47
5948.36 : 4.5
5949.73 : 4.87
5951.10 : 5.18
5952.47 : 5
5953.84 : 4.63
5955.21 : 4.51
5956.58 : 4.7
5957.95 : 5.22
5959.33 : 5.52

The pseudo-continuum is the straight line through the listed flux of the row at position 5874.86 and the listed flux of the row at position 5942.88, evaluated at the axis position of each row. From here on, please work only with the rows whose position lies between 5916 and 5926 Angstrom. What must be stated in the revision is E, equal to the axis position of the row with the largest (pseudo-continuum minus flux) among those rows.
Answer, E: 5925.12 Angstrom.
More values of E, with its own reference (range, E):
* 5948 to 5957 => 5948.36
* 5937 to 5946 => 5941.52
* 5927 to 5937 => 5930.58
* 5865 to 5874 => 5865.39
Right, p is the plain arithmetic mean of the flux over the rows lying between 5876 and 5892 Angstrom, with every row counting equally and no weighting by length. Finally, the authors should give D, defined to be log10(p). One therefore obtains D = 0.683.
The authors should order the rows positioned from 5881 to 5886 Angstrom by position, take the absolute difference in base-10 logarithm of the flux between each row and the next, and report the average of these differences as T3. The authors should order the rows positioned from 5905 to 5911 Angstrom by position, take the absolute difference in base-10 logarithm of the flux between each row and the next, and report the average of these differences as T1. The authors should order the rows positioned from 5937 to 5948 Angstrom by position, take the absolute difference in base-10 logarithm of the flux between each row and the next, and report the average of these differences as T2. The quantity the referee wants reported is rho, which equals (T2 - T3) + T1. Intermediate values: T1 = 0.012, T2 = 0.016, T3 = 0.027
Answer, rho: 0.002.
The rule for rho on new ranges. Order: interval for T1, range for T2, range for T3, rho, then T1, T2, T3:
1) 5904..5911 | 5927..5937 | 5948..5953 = 0.018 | 0.012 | 0.032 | 0.025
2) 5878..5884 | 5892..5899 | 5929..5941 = 0.025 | 0.028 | 0.020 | 0.023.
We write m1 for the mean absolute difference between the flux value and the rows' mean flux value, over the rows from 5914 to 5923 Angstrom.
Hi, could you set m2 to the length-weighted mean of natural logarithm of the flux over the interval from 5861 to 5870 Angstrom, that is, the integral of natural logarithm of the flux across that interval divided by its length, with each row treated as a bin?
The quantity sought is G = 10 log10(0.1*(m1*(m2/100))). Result -38.3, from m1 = 0.093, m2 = 1.57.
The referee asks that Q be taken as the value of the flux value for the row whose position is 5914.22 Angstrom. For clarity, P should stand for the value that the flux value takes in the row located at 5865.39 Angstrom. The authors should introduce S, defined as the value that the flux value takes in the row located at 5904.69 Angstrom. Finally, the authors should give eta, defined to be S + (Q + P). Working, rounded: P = 4.68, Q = 5.54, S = 5.15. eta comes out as 15.4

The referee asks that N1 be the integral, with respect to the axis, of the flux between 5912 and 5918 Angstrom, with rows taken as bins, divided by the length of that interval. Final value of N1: 5.4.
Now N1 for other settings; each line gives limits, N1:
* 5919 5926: 5.4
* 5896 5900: 4.8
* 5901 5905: 4.8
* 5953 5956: 4.6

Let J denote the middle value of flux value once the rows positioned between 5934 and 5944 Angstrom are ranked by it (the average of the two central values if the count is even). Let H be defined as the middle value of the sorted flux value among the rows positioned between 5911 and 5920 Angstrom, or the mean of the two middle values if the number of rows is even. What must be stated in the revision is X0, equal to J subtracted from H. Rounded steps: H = 5.48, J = 5.16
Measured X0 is 0.3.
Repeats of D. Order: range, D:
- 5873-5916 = 0.691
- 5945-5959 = 0.681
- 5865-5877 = 0.727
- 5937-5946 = 0.700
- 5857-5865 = 0.686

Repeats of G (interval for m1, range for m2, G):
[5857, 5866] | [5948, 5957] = -37.3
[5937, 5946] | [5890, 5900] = -37.1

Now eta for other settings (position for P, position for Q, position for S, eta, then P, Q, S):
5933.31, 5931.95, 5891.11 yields 13.4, 4.76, 4.26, 4.4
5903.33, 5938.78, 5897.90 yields 14.8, 4.74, 5.16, 4.87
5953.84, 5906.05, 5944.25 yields 15.0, 4.63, 5.26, 5.08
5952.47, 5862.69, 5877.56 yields 15.2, 5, 4.75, 5.44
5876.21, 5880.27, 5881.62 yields 14.6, 5.72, 4.46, 4.43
